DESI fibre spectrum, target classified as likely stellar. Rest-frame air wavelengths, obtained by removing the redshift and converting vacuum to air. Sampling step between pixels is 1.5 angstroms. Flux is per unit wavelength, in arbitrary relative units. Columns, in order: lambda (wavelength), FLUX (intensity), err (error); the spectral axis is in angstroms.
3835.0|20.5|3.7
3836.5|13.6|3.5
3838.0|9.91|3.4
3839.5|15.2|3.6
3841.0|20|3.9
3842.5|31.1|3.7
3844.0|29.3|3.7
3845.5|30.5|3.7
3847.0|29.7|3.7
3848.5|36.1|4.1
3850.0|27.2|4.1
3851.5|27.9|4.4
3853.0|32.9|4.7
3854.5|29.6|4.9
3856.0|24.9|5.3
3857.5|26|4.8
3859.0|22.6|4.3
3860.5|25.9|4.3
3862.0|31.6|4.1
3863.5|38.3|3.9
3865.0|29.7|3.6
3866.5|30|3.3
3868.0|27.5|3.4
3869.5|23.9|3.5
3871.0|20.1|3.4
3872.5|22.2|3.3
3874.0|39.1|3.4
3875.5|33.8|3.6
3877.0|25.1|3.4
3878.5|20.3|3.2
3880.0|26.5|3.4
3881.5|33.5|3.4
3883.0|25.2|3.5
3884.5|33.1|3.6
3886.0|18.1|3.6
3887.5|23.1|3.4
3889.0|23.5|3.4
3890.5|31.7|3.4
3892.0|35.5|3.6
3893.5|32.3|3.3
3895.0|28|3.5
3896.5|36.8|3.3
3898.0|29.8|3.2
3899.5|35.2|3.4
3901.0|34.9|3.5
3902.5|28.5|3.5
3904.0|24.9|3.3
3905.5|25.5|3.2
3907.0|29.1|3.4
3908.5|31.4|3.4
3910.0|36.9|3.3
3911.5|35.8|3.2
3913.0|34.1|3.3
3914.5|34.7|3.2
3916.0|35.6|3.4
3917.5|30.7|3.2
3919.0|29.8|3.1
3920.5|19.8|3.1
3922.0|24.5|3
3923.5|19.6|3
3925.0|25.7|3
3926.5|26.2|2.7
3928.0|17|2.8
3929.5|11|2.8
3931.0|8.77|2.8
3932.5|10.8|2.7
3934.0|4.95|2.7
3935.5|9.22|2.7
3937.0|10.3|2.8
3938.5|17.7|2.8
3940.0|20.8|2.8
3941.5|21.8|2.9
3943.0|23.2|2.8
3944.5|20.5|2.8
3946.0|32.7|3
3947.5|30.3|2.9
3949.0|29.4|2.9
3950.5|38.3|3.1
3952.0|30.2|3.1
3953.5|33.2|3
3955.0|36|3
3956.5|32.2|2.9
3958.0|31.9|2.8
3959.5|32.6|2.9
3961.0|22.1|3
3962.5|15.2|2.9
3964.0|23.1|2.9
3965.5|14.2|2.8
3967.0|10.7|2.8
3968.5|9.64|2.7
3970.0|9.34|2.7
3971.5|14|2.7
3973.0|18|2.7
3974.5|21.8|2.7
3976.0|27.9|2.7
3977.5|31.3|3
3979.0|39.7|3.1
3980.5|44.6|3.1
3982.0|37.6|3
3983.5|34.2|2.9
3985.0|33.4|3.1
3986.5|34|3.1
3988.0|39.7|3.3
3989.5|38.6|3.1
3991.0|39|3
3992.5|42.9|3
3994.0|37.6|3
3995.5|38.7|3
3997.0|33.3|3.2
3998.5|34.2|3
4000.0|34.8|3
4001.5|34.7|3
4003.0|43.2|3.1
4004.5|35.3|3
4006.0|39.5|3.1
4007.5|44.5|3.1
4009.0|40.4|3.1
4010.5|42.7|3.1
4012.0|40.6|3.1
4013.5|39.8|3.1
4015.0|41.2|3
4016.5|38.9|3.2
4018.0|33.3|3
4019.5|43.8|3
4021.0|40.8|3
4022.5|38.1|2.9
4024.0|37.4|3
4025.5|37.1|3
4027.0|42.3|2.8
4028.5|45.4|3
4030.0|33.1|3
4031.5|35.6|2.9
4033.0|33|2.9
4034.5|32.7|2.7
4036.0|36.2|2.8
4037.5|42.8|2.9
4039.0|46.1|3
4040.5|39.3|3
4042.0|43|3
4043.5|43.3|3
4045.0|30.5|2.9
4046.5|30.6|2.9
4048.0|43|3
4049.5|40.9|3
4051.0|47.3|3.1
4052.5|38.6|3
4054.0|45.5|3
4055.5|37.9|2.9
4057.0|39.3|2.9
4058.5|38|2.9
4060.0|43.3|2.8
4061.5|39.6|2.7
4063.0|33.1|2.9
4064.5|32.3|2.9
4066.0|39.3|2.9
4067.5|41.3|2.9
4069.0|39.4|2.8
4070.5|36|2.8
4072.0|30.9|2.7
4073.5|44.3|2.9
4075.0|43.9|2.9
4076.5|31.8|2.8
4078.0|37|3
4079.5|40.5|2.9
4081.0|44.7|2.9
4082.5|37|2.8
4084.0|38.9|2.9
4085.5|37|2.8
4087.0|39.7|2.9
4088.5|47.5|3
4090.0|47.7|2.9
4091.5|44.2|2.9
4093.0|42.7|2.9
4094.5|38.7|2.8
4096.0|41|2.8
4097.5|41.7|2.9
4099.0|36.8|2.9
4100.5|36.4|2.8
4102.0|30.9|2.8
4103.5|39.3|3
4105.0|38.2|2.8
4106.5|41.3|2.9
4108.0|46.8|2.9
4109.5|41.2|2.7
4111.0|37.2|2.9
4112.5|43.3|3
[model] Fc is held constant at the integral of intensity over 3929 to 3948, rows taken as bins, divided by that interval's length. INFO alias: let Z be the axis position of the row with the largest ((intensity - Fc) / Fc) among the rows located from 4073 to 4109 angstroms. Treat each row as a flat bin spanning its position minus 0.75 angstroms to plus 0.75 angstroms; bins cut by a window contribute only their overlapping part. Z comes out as 4090.0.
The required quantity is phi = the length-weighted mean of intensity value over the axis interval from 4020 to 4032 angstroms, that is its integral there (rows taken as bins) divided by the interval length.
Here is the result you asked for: 38.9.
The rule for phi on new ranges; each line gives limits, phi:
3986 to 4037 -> 38.3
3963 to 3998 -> 29.2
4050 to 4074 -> 39.1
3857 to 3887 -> 27.6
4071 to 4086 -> 38.6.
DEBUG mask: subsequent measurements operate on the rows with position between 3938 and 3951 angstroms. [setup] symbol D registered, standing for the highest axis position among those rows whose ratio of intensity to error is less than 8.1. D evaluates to 3944.5 angstroms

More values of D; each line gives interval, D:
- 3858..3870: 3869.5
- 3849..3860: 3859.0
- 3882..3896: 3895.0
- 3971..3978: 3974.5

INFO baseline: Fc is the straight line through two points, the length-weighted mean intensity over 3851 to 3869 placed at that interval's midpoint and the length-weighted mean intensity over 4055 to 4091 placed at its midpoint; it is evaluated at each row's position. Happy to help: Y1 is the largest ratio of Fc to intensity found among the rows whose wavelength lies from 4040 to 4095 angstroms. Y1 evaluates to 1.27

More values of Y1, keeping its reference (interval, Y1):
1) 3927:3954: 6.56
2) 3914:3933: 3.68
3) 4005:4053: 1.24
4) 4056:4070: 1.20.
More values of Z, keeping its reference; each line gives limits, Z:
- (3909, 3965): 3950.5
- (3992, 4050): 4039.0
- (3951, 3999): 3980.5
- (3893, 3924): 3910.0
